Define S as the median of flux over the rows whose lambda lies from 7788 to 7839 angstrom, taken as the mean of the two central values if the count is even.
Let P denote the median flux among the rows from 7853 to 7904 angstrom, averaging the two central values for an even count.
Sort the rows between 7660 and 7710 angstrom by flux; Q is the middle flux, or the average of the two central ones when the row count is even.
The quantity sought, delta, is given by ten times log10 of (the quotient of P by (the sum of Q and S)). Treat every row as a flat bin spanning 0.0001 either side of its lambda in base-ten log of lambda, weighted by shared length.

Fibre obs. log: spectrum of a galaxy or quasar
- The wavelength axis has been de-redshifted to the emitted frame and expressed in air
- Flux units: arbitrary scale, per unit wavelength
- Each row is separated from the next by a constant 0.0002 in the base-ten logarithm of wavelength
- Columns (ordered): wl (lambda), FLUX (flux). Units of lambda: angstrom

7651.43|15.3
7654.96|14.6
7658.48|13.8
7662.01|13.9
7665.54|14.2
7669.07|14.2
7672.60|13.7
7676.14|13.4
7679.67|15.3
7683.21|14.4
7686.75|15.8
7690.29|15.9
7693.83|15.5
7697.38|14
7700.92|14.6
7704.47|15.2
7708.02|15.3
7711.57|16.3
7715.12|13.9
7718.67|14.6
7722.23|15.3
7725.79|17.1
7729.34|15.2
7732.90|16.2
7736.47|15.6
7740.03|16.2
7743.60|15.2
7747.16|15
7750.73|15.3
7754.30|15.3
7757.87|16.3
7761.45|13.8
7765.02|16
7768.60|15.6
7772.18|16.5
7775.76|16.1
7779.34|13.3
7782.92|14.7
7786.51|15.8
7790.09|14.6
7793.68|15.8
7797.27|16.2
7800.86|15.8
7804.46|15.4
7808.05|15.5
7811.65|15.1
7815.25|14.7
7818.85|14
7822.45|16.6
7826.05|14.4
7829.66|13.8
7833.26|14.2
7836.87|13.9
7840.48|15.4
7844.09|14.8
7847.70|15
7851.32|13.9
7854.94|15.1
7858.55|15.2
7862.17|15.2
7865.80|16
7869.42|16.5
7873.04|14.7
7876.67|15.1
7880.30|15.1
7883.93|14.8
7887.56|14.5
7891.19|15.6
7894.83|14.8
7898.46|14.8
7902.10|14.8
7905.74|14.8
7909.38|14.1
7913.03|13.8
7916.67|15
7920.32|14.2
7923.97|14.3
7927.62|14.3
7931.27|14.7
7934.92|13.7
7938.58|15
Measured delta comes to -2.89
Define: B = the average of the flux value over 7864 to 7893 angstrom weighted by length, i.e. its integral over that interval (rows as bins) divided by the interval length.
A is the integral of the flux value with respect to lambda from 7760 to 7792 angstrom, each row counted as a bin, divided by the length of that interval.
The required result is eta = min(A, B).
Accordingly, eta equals 15.2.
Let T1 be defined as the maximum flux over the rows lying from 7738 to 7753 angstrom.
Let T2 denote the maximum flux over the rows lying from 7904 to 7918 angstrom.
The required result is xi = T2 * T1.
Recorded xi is 243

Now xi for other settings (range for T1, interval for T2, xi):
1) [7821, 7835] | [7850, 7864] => 252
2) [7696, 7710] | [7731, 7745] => 248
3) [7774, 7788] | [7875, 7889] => 243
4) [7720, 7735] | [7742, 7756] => 262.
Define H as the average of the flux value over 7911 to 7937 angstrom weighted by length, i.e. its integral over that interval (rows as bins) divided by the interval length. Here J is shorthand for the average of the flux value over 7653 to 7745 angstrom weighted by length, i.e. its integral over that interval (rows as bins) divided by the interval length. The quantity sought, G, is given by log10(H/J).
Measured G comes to -0.021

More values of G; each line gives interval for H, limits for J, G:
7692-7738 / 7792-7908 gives 0.007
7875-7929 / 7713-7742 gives -0.025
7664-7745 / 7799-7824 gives -0.006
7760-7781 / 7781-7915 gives 0.008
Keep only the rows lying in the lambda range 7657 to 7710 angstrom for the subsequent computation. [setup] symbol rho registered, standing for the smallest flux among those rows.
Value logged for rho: 13.4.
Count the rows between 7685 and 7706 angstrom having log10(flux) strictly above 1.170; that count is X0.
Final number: 4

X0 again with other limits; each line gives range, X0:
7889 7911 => 5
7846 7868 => 5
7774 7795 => 3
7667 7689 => 2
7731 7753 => 6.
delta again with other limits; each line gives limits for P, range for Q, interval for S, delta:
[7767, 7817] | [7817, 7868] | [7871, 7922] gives -2.81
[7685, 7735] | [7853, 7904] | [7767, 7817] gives -3.02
